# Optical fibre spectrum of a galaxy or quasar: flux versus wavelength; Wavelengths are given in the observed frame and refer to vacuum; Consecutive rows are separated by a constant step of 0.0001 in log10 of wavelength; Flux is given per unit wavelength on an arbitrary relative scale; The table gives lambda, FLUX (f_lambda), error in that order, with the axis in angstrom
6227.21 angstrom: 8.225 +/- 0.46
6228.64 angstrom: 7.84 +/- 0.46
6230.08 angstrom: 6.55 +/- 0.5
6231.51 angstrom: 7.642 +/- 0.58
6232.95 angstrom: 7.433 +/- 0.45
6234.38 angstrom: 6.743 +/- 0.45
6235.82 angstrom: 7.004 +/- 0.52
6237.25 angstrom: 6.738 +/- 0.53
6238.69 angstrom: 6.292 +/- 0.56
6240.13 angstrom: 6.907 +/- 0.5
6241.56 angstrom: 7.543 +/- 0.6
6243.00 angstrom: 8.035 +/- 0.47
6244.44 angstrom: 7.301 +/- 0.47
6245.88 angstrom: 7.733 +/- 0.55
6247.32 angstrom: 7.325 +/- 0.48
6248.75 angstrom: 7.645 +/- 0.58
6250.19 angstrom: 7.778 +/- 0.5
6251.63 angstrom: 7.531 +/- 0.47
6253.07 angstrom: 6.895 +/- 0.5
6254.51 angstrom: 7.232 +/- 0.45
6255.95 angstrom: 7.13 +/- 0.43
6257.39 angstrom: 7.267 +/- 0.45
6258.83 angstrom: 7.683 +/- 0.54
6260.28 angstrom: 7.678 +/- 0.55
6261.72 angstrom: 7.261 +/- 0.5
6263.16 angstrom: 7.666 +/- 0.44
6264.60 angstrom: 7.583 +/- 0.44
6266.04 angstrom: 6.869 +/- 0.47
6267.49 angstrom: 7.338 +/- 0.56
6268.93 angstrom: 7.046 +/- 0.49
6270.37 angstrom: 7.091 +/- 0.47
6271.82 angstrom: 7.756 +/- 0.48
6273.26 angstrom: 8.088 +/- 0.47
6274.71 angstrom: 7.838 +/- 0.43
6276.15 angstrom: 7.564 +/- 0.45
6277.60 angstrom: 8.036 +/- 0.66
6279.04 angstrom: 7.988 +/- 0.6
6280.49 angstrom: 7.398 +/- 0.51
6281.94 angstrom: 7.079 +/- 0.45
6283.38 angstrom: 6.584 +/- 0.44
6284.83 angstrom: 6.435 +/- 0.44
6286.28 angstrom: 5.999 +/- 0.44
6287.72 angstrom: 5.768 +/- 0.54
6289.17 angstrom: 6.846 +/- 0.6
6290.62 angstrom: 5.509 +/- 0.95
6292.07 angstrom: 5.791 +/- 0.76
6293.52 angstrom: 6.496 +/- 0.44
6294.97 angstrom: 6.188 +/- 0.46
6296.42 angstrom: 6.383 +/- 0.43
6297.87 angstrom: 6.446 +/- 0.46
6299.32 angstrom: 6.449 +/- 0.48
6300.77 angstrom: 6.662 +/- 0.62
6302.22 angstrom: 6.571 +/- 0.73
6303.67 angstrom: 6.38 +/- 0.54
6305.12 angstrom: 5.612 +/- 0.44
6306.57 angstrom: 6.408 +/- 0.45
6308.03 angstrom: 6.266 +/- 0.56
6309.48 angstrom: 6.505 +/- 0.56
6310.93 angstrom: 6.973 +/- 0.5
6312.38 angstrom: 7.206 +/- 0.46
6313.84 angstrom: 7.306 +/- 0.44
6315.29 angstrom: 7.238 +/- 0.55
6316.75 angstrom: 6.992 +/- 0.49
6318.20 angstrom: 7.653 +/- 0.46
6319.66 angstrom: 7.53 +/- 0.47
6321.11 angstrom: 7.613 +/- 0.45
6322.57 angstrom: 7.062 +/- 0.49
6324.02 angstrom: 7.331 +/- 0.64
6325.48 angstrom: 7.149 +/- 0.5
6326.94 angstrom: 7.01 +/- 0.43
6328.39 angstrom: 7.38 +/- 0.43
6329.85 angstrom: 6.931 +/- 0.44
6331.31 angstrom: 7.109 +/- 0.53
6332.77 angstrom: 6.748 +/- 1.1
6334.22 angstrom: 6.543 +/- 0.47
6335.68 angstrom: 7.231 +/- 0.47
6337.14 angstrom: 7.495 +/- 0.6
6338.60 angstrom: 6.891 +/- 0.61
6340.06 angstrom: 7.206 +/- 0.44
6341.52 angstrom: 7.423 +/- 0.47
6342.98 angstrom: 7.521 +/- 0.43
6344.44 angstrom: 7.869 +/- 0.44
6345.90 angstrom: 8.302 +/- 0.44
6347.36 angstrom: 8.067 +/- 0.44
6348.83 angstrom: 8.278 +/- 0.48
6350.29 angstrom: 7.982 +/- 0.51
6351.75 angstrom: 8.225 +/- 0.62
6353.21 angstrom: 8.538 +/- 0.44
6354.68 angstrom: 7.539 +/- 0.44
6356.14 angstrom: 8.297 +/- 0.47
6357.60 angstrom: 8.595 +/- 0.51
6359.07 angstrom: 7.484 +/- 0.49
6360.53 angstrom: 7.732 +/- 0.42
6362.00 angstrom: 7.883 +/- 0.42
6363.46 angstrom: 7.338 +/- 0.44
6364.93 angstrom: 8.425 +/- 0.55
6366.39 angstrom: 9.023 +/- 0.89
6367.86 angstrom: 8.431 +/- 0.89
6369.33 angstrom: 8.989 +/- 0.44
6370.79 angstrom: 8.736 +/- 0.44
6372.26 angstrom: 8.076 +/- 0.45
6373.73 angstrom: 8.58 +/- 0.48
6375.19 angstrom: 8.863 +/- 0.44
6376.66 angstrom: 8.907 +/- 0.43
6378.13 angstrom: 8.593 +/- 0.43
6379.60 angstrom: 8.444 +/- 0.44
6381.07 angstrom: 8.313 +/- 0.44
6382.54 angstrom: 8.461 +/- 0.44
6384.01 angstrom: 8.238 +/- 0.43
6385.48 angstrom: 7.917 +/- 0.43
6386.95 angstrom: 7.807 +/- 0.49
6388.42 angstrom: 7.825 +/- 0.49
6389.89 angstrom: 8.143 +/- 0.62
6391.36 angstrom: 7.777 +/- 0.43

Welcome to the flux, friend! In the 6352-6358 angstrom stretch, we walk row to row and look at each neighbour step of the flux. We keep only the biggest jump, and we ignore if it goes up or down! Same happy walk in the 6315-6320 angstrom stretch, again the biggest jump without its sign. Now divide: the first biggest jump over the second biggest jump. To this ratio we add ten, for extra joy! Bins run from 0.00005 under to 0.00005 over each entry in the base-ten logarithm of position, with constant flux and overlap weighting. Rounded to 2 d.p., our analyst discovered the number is 11.51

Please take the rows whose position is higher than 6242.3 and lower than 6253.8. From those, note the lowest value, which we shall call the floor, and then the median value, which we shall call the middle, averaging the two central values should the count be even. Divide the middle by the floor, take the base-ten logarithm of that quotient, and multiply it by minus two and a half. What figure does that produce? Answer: -0.104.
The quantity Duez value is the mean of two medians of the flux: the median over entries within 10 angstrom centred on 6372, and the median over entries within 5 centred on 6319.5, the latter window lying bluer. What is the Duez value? 8.2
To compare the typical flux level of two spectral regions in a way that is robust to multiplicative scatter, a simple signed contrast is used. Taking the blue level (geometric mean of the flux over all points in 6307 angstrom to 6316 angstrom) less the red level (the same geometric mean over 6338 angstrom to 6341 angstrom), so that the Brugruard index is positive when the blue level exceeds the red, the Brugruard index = -0.14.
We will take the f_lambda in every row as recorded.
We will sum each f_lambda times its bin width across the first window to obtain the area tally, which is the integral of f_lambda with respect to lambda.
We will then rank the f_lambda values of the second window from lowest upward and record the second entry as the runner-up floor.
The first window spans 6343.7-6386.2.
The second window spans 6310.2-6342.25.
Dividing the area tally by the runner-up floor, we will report 52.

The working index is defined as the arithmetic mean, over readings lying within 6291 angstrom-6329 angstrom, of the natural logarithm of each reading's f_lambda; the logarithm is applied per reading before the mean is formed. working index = 1.91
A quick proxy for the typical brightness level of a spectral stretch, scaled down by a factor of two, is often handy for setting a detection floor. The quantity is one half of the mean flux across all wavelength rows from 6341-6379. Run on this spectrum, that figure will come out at 4.11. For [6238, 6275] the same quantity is 3.70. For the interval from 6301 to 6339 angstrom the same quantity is 3.48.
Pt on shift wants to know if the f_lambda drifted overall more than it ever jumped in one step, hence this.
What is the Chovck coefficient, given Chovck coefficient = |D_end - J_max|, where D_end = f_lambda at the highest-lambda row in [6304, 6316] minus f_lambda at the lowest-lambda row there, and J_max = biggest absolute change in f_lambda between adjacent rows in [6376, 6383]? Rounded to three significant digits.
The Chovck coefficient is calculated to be 1.31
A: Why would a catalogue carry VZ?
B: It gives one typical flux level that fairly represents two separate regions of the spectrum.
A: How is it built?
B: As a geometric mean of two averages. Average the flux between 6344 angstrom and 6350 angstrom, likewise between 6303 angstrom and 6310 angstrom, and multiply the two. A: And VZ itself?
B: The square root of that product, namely 7.1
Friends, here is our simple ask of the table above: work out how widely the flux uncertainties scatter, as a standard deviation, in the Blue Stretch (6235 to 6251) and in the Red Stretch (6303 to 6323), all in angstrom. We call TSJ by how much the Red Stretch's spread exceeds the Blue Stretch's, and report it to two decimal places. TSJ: 0.00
